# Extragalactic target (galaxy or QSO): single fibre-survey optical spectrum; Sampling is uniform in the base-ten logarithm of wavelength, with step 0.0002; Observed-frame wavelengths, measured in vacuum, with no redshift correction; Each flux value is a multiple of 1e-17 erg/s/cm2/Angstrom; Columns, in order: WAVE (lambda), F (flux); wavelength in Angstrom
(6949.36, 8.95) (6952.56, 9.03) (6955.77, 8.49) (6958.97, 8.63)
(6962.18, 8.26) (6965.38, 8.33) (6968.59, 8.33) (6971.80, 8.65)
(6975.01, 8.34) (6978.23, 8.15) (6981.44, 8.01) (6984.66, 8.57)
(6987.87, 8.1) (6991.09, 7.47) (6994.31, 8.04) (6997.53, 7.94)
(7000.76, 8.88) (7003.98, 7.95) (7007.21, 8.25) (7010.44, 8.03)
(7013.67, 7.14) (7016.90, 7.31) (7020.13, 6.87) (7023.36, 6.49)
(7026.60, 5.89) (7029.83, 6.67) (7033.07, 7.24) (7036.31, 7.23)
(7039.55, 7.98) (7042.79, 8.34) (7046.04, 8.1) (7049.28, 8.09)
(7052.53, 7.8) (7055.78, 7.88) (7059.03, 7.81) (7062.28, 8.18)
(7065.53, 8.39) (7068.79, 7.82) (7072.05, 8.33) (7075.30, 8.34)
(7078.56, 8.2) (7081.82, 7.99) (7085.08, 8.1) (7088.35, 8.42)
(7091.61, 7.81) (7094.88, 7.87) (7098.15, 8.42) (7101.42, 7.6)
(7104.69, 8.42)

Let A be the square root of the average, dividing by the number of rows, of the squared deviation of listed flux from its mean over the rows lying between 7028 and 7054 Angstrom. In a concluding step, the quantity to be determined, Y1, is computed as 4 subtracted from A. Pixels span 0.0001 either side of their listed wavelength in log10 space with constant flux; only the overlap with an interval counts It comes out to -3.46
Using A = 0.54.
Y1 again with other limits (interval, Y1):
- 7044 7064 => -3.85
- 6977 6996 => -3.68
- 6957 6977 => -3.84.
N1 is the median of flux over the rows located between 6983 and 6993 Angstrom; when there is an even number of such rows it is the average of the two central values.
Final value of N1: 8.10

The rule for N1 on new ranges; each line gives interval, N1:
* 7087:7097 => 7.87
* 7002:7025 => 7.31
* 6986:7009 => 8.04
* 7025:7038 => 6.95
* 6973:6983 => 8.15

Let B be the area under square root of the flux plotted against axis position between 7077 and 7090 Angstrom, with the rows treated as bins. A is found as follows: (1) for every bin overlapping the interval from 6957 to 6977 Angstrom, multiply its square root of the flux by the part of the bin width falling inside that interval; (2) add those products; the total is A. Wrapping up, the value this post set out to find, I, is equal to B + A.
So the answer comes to 95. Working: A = 58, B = 37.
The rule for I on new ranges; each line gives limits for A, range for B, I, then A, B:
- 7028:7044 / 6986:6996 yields 72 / 44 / 28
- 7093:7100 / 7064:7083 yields 74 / 20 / 54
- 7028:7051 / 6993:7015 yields 126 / 64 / 62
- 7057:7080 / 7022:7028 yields 81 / 66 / 15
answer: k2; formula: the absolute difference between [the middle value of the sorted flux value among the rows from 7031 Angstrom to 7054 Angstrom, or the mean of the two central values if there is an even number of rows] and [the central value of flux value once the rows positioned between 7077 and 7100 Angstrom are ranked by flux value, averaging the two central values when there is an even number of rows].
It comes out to 0.12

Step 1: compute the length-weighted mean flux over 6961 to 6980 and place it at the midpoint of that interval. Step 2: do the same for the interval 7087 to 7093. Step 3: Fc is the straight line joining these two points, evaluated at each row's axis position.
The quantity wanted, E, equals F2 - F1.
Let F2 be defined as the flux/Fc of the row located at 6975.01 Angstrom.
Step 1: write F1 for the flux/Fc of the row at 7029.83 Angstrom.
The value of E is 0.19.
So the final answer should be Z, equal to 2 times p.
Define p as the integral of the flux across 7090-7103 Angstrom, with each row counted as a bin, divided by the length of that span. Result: 15.8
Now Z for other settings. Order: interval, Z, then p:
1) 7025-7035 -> 13.2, 6.6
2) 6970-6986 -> 16.7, 8.3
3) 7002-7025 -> 14.9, 7.5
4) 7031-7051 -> 15.6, 7.8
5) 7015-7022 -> 14.2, 7.1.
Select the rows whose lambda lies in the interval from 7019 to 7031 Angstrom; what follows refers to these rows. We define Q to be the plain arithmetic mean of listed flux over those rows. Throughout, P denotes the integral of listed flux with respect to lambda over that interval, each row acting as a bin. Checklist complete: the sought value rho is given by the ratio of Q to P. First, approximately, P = 78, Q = 6.48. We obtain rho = 0.0836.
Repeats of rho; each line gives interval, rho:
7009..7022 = 0.0772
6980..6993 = 0.0769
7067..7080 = 0.0769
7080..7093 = 0.0769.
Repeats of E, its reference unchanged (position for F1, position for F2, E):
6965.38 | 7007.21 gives 0.00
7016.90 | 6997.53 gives 0.07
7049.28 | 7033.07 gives -0.11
